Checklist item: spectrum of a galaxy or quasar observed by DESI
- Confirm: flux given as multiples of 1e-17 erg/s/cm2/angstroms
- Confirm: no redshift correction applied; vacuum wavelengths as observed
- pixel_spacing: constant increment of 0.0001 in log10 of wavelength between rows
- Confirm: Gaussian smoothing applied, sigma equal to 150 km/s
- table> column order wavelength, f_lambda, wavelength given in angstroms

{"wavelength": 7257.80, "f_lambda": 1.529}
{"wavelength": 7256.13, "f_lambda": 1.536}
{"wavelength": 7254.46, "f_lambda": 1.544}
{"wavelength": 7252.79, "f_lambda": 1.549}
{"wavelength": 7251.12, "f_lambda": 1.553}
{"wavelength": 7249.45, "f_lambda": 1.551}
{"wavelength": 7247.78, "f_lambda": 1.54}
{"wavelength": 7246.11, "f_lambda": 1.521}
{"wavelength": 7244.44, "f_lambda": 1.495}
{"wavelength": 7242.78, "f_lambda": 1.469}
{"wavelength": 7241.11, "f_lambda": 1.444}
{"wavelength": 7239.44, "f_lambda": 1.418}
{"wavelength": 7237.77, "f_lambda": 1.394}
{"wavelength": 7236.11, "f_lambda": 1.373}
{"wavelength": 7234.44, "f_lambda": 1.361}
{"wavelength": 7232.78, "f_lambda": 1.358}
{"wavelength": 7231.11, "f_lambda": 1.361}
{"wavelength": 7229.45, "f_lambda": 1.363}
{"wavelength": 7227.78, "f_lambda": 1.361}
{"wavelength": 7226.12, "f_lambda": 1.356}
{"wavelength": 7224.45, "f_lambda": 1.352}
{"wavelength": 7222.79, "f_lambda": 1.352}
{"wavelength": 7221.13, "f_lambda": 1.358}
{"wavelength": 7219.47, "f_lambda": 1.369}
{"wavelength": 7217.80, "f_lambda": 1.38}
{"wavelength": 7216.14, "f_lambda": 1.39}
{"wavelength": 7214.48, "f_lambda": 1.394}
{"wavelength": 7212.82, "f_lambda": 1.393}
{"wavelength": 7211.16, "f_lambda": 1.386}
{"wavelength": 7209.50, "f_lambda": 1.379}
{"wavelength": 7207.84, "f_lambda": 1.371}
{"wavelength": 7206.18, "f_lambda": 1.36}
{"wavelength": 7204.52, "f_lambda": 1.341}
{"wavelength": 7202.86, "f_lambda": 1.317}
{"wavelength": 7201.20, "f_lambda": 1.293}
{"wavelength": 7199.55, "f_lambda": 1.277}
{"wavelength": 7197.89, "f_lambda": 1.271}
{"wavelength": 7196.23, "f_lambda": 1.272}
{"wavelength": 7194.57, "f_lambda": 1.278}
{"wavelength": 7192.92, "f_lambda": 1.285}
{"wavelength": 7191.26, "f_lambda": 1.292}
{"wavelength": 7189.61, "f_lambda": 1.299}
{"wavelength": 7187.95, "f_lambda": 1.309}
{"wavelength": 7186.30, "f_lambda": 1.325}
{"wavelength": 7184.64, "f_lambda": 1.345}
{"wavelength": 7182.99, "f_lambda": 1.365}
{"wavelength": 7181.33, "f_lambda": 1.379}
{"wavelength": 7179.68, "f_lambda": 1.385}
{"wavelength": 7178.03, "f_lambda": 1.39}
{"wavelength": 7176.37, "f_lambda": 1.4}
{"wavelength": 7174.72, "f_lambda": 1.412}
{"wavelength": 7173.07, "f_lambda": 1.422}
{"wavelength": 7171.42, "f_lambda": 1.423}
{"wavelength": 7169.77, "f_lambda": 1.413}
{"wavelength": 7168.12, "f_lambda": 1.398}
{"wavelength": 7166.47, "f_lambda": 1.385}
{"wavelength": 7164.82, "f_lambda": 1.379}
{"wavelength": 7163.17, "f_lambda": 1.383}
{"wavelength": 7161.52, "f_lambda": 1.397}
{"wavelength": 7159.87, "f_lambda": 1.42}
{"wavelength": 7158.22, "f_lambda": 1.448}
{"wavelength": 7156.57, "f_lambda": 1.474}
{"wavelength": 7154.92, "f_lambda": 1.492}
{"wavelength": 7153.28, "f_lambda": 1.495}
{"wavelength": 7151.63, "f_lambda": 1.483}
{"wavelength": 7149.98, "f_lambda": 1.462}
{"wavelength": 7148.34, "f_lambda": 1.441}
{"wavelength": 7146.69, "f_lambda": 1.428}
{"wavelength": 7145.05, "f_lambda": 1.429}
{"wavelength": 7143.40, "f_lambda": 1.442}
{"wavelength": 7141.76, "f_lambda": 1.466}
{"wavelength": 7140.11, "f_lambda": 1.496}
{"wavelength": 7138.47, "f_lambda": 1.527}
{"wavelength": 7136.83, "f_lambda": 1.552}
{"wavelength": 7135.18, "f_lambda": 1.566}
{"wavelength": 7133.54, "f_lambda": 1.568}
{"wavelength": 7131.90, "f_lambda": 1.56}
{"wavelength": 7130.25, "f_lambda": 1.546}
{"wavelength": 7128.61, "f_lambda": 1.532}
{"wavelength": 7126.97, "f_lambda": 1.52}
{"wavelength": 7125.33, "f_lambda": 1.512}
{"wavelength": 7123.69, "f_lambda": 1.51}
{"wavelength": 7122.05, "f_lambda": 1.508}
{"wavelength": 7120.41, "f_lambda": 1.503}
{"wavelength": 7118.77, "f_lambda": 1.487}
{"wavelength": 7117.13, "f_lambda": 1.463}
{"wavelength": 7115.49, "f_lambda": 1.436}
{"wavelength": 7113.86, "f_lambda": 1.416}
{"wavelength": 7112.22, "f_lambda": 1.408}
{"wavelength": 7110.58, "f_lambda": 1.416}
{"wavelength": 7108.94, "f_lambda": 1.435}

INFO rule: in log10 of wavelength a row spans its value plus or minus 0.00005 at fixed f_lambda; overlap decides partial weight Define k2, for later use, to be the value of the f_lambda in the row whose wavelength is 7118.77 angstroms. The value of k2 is 1.487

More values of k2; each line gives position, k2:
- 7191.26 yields 1.292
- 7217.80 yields 1.38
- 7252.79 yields 1.549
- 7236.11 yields 1.373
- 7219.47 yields 1.369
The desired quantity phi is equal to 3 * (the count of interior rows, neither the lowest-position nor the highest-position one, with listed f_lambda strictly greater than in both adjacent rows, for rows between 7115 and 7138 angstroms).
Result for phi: 3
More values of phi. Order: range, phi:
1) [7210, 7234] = 6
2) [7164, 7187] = 3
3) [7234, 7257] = 3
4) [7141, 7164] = 3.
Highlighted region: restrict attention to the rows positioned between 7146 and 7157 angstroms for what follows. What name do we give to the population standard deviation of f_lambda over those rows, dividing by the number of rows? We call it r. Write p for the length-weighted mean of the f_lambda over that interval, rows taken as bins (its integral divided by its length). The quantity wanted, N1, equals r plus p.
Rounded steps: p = 1.47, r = 0.024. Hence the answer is 1.49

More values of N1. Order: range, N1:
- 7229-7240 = 1.40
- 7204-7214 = 1.39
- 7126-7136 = 1.57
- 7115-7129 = 1.53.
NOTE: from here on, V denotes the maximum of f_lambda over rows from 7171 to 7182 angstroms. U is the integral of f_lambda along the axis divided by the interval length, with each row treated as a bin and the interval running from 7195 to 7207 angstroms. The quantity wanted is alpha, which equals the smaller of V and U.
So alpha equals 1.30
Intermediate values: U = 1.30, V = 1.423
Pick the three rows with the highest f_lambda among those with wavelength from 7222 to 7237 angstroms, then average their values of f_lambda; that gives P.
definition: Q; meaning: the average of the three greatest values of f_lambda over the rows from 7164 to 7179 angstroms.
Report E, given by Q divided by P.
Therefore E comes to 1.04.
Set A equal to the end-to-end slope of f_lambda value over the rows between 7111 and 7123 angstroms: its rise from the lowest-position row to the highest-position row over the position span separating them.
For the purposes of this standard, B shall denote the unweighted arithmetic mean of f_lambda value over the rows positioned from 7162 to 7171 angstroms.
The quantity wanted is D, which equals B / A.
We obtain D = 137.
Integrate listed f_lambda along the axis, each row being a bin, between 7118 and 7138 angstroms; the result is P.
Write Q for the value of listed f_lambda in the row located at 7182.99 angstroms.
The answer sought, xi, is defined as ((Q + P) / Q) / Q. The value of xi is 17.2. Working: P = 30.6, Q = 1.365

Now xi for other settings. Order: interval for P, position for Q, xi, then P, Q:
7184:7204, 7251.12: 11.4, 25.9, 1.553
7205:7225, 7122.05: 12.7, 27.5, 1.508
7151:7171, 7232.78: 16.2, 28.6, 1.358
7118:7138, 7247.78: 13.6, 30.6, 1.54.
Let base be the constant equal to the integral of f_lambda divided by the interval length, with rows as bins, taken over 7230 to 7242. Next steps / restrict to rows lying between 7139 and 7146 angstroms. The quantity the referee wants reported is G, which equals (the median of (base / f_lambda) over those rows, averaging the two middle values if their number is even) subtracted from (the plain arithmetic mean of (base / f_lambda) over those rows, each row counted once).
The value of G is -0.0026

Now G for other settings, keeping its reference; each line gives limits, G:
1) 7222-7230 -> -0.0006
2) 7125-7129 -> -0.0008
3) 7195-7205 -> -0.0081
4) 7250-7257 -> 0.0006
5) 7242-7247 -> 0.0002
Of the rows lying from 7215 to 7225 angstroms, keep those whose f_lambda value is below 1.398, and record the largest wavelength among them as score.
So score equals 7224.45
